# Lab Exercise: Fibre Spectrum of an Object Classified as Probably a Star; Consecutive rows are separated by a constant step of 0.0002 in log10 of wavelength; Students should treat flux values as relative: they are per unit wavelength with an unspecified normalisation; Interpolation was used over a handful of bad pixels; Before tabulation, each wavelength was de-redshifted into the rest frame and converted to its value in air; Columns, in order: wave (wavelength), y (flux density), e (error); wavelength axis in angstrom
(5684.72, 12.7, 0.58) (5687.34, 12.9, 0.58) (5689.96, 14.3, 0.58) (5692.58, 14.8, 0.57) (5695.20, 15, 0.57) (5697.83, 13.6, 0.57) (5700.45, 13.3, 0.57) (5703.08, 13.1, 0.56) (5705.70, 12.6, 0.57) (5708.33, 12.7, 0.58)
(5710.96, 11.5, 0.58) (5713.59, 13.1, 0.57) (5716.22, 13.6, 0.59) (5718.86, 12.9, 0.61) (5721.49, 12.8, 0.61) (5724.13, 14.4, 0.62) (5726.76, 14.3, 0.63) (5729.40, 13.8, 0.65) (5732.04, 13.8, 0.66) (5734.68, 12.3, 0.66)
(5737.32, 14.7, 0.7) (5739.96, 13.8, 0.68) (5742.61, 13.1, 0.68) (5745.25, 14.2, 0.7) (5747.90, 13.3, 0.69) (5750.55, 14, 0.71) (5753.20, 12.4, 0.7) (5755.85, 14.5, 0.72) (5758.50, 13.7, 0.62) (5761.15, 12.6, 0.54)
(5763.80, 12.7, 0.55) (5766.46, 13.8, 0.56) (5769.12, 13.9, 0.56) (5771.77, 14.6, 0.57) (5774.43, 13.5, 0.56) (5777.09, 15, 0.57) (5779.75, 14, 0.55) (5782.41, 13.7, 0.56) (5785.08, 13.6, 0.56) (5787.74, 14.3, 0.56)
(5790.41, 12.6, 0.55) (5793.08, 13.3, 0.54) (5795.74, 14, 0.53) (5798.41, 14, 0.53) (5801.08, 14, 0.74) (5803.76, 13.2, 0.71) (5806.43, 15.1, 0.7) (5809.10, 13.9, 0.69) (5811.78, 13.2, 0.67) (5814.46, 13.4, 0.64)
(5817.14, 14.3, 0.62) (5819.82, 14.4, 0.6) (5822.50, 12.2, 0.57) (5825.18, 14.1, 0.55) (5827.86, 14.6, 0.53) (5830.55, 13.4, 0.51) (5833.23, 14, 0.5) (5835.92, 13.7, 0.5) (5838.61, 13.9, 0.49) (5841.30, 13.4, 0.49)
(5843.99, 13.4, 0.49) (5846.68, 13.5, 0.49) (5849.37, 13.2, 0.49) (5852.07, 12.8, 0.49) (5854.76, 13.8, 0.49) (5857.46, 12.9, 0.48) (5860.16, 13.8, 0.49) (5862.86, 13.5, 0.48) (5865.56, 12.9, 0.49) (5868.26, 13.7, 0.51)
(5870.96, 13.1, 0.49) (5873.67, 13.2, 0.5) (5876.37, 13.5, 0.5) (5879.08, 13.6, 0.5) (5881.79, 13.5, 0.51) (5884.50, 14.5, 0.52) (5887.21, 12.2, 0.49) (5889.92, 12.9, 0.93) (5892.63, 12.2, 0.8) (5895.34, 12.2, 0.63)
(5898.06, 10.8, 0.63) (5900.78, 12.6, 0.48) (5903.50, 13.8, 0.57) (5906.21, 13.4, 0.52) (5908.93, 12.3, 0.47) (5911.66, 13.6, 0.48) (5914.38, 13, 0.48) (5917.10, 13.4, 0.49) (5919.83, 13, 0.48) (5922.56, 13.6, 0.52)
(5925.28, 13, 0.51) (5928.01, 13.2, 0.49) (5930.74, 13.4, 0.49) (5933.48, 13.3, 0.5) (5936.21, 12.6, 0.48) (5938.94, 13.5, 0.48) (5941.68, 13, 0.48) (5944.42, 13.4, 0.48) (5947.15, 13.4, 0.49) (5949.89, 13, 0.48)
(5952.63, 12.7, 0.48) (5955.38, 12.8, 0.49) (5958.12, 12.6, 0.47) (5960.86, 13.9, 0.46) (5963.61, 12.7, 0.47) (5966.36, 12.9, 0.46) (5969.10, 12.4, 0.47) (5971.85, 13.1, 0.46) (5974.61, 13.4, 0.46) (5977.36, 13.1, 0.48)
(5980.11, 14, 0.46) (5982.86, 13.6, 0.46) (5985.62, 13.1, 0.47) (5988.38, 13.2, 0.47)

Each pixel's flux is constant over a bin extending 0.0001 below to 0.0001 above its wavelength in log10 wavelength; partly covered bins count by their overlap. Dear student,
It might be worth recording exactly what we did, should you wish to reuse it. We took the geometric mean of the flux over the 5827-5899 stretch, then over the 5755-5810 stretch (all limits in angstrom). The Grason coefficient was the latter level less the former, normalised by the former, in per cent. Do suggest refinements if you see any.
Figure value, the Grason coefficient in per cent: 4.1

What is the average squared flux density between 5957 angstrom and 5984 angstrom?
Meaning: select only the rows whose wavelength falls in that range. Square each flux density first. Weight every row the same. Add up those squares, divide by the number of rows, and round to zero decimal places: 174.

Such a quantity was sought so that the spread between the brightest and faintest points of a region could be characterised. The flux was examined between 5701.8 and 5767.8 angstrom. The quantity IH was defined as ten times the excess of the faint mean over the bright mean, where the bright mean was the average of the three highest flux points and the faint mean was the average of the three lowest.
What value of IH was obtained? -25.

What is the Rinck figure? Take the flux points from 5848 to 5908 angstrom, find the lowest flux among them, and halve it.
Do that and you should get 5.4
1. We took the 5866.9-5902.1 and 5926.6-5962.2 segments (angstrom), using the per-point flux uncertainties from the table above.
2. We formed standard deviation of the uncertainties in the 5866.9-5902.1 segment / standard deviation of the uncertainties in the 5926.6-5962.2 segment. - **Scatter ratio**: 14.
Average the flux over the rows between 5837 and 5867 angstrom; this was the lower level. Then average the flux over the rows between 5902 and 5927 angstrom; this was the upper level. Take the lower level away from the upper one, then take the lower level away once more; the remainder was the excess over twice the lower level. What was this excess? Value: -13.5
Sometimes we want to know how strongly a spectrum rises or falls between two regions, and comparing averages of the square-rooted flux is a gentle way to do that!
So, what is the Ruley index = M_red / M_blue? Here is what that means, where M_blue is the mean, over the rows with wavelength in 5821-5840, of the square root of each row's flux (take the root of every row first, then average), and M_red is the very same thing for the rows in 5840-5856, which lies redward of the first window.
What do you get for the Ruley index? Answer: 0.987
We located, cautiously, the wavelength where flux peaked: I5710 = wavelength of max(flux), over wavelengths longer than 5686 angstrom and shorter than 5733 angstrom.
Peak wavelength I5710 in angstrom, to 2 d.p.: 5695.20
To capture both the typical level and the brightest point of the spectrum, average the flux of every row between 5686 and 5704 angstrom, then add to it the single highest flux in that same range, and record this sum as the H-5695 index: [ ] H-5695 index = 28.9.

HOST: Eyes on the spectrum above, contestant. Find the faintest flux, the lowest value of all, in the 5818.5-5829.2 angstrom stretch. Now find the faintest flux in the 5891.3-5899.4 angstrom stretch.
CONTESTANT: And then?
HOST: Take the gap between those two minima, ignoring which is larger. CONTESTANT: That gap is 1.4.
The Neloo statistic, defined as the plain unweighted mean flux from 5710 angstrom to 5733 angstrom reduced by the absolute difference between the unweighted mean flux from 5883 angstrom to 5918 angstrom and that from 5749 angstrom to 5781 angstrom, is 12.5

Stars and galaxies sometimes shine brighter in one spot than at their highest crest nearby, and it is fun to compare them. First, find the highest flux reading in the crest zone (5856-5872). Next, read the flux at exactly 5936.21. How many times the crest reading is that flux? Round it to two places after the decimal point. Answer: 0.91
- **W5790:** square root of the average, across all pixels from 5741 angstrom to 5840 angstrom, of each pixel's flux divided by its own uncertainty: 4.83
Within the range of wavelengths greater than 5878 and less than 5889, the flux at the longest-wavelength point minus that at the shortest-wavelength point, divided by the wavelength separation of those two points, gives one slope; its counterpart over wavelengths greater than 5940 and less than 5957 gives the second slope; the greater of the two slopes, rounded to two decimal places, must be -0.01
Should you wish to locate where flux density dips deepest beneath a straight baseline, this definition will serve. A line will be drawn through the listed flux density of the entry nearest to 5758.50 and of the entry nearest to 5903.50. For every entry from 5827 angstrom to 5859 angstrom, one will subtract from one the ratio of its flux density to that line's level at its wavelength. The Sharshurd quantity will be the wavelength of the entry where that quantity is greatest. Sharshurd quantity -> 5852.07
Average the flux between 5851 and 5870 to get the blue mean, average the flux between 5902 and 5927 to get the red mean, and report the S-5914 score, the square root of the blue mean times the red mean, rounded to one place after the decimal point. 13.3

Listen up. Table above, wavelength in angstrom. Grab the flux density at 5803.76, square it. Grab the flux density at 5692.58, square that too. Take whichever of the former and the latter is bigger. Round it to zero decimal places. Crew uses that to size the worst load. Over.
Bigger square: 219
